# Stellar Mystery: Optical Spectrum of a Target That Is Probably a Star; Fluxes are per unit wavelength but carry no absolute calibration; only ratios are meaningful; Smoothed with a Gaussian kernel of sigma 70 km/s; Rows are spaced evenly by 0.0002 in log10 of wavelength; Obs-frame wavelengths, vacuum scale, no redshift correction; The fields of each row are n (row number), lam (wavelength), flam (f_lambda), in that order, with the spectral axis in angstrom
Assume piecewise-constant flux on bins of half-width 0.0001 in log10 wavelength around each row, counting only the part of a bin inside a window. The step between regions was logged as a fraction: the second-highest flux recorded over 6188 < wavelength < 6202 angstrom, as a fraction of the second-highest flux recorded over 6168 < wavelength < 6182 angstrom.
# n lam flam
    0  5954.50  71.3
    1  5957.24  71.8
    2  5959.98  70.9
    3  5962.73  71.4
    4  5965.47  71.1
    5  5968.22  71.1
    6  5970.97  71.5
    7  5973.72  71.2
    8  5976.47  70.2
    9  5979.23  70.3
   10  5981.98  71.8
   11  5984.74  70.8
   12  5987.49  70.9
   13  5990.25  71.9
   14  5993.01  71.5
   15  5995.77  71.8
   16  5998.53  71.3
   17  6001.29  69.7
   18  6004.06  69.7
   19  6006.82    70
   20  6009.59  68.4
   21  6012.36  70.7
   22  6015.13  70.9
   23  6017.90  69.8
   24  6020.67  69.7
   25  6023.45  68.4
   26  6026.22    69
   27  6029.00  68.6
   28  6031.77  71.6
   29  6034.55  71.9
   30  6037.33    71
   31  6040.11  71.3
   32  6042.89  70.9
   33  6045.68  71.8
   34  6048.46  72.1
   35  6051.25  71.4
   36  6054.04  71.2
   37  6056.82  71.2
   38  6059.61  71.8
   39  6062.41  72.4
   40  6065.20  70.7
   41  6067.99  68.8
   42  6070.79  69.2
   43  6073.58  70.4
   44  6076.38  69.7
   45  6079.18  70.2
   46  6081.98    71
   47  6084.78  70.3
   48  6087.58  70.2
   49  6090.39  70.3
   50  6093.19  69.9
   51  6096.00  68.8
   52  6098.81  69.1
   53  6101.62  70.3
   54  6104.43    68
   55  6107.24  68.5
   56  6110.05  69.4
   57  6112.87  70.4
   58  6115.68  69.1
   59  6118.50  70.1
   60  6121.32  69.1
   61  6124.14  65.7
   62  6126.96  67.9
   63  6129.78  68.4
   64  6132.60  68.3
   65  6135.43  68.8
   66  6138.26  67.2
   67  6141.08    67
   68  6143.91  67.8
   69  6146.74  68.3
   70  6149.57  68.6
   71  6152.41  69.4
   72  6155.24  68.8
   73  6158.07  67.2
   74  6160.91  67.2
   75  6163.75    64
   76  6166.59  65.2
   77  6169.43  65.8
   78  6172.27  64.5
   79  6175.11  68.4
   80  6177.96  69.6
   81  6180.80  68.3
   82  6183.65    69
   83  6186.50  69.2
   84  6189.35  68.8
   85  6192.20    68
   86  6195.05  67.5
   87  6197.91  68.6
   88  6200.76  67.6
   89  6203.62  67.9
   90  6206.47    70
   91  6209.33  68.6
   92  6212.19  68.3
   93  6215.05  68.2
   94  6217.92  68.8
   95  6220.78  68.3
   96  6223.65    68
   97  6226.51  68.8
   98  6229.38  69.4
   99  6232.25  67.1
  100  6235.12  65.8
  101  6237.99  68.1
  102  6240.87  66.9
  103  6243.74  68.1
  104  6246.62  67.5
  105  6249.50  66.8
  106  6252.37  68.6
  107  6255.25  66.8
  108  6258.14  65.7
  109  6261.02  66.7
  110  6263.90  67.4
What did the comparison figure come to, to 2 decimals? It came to 1.00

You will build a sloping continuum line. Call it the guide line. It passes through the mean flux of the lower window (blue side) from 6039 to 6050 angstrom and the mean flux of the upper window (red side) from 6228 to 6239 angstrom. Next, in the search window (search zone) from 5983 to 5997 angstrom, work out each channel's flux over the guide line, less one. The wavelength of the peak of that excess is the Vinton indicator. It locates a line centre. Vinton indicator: 5995.77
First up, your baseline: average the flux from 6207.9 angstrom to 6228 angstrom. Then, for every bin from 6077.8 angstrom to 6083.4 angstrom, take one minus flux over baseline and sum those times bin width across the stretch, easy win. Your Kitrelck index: -0.18 angstrom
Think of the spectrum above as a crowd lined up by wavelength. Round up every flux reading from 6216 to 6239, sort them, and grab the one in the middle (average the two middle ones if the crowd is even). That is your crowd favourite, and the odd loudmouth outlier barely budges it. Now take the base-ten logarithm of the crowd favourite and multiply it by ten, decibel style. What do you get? 18.3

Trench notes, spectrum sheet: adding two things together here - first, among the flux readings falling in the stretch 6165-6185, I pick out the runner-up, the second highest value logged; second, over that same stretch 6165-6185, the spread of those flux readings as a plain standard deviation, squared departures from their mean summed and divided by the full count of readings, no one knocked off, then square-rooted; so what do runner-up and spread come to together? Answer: 70.9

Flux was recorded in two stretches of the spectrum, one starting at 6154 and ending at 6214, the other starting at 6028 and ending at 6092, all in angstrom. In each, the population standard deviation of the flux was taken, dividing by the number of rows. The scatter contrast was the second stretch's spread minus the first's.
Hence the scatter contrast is -0.6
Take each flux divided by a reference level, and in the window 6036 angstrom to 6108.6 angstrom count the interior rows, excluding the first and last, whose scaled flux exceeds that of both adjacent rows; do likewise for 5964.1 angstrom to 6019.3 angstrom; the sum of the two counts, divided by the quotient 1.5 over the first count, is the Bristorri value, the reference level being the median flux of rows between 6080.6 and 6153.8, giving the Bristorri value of 61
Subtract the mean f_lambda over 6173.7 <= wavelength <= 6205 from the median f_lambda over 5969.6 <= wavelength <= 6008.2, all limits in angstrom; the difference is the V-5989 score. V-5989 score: 2.6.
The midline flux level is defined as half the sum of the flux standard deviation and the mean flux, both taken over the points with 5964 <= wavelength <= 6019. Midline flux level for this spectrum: 35.8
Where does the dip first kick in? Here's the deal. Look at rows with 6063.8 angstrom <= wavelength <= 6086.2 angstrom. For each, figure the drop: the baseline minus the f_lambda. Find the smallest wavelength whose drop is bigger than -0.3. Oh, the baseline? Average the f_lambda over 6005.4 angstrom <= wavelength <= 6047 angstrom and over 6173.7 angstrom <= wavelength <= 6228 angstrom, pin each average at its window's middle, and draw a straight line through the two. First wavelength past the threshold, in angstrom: 6067.99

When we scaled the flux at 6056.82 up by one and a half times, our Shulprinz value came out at 107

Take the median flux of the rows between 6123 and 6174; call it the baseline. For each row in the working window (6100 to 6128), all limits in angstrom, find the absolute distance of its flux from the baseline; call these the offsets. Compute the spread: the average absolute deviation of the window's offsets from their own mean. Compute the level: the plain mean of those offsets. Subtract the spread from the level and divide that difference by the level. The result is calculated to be 0.60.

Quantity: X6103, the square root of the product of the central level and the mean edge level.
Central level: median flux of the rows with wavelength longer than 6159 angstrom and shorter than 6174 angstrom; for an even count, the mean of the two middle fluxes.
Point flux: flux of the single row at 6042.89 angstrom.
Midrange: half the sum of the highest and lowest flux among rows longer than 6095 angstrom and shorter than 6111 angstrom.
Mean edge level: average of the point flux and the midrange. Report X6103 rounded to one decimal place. 67.6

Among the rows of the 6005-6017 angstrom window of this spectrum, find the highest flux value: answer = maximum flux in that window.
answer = 70.9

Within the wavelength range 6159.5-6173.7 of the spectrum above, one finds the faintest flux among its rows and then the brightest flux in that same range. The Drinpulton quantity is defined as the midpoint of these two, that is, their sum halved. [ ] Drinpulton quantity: 65.6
